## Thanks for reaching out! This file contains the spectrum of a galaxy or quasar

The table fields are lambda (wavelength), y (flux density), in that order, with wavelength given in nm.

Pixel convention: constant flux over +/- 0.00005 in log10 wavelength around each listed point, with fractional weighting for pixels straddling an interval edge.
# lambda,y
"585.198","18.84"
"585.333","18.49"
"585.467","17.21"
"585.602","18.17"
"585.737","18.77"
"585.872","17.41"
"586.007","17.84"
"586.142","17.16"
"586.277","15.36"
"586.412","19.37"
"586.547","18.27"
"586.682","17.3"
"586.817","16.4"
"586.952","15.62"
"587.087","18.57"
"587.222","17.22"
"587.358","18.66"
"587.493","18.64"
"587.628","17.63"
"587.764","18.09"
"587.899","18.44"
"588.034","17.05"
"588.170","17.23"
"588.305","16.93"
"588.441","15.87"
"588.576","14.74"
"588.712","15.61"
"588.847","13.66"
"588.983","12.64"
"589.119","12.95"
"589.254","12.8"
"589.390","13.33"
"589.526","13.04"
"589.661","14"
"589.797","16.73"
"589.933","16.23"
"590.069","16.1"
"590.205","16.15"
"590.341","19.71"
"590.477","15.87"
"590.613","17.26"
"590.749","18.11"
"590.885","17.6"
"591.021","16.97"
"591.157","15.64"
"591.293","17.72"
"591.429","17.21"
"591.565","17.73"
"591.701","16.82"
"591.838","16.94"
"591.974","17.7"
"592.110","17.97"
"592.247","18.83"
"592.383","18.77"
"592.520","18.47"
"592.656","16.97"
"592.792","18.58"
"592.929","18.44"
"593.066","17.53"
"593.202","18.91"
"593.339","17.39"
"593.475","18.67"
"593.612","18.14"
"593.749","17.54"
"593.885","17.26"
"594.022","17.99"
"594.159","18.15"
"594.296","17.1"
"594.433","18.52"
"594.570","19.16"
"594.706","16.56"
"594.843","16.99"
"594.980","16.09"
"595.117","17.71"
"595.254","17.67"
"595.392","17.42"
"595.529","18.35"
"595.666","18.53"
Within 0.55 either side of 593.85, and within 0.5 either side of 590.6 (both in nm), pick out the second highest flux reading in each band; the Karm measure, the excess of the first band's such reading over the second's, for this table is 0.0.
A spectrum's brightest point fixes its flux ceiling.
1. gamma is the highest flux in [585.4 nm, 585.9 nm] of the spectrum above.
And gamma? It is 18.77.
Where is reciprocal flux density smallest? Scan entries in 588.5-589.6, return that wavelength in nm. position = 588.712 nm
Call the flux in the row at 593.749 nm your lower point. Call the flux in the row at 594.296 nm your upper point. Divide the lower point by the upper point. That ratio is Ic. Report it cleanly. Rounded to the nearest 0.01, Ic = 1.03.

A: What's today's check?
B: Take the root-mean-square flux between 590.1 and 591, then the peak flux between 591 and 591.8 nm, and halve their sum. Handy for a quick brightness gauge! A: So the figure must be 17.6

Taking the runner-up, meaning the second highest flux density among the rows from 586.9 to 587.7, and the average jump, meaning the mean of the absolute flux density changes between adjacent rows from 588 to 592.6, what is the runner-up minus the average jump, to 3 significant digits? 17.7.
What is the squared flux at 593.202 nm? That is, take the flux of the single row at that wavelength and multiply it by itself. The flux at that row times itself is 358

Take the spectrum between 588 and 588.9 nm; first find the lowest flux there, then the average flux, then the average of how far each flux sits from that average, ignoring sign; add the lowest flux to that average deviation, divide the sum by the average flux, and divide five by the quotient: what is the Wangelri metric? 5.40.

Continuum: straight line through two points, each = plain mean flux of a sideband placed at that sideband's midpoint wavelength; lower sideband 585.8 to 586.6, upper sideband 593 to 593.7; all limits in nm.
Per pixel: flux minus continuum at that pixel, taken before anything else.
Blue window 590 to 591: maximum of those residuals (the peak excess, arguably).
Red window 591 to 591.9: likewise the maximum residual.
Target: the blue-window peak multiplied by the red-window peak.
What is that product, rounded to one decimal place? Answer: -0.4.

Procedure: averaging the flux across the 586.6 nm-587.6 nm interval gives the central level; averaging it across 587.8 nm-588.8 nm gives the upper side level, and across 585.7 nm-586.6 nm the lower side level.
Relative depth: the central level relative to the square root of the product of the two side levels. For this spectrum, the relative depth 1.02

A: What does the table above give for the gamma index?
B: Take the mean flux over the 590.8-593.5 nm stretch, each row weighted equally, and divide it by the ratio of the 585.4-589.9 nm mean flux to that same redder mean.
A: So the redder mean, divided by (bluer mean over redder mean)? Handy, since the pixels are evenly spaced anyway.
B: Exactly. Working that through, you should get 19.1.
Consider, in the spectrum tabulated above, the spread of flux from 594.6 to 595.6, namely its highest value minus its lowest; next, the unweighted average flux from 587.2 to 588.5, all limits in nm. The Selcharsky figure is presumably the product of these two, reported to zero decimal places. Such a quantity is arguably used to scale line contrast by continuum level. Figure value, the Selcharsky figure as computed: 40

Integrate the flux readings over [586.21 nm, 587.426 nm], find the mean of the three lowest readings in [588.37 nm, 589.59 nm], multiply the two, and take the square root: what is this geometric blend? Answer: 16.5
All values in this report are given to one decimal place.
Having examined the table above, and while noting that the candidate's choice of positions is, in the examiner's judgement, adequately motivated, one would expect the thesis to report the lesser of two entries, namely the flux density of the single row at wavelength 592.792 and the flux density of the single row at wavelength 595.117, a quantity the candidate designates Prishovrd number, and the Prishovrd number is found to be 17.7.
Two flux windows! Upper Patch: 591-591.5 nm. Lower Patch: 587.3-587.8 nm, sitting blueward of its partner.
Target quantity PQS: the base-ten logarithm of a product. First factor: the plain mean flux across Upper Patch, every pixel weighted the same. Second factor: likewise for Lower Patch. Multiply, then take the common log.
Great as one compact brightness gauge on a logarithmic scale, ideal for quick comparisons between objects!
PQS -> 2.489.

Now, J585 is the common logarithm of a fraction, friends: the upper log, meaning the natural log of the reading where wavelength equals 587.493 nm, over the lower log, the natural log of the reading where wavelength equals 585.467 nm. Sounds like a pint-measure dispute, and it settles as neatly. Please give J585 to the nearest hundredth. 0.01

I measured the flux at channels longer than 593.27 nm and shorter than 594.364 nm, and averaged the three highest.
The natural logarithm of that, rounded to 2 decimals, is 2.91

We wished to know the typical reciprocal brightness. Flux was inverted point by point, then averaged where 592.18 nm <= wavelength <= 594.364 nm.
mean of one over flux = 0.055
